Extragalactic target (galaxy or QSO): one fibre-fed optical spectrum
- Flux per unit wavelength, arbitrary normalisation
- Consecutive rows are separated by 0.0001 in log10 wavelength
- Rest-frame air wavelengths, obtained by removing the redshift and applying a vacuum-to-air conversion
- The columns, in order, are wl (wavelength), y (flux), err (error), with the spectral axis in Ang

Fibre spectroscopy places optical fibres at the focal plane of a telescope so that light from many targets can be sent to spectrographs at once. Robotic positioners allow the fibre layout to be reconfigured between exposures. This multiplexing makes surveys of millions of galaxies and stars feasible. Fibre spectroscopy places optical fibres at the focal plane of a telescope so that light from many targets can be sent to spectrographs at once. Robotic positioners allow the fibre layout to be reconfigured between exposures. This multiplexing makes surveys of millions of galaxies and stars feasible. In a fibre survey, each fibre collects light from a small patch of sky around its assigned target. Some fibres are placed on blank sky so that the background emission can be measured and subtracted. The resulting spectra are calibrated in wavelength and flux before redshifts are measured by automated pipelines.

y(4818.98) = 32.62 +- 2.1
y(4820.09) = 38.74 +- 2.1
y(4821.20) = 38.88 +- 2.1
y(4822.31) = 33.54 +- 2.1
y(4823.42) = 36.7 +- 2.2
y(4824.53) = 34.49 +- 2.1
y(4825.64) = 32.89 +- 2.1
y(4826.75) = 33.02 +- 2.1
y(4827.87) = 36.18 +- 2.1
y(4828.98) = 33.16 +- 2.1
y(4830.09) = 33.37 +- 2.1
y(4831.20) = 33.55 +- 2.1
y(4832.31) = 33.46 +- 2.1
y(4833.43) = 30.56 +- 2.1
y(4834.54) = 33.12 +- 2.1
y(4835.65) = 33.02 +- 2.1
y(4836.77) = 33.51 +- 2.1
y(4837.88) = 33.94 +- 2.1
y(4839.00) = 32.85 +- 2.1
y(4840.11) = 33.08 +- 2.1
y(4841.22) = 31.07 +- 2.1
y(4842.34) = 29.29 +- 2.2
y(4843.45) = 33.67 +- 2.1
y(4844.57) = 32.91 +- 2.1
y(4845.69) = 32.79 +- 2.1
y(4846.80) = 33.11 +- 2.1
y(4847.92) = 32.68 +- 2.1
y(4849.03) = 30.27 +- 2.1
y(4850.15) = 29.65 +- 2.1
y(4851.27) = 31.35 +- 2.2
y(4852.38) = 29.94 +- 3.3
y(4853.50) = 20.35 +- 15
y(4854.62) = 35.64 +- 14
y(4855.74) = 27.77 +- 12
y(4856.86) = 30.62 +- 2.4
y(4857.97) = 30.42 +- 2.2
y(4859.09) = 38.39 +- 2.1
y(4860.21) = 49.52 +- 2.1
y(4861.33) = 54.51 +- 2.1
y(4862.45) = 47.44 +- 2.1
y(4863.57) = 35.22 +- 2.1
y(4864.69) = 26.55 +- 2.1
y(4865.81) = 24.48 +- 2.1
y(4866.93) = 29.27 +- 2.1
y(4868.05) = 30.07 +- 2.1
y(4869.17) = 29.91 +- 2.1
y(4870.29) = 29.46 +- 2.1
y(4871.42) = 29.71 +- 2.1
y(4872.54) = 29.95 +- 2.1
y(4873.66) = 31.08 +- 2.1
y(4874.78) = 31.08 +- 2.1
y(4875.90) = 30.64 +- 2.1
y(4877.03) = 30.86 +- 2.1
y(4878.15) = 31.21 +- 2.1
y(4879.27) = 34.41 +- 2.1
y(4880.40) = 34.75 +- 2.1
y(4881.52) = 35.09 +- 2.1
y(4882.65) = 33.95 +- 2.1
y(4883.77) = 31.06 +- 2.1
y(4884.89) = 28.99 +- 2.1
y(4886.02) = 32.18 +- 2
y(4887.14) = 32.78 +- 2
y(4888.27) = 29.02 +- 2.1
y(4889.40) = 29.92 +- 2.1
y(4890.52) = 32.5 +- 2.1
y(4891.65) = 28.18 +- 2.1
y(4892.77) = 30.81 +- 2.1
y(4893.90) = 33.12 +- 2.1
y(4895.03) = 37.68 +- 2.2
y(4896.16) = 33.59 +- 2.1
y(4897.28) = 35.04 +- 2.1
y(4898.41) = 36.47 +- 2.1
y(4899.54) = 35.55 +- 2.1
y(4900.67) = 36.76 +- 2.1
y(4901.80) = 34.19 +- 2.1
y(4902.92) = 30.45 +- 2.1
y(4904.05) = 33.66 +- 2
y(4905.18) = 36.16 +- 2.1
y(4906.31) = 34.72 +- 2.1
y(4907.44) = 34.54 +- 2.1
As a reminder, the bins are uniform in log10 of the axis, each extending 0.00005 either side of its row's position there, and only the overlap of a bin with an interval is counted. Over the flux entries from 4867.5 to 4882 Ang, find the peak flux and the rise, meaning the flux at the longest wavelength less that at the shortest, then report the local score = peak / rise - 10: -3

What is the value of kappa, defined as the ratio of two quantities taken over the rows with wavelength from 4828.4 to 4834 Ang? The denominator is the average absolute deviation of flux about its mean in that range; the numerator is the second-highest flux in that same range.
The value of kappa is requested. 37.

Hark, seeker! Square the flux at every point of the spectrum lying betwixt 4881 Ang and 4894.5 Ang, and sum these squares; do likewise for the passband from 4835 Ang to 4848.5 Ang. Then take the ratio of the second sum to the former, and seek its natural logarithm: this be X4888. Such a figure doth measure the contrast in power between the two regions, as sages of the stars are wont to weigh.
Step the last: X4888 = 0.1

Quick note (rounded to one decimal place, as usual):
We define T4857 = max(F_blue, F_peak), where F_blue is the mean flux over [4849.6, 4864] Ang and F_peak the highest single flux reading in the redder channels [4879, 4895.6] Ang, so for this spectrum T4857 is 37.7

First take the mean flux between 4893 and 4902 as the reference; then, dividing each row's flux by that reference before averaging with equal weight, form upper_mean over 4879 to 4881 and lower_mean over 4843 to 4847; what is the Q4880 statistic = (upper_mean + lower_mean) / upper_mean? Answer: 1.96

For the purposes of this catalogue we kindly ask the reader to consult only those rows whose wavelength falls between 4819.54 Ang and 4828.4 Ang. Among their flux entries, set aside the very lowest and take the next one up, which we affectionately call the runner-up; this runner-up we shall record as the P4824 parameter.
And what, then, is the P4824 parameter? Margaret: 33.02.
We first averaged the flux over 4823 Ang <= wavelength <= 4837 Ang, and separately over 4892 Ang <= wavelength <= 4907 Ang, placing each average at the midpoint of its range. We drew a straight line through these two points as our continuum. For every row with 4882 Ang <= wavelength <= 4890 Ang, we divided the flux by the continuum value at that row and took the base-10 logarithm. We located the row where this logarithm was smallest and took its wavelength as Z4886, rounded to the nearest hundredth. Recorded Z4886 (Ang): 4888.27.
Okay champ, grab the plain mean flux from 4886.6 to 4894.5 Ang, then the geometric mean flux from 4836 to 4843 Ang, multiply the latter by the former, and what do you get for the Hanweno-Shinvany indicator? 997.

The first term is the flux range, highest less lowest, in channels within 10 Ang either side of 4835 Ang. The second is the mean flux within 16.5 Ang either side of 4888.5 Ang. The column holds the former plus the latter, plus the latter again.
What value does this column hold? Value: 72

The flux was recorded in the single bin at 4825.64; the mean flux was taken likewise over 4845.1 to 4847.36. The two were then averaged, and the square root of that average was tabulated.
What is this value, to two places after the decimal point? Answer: 5.74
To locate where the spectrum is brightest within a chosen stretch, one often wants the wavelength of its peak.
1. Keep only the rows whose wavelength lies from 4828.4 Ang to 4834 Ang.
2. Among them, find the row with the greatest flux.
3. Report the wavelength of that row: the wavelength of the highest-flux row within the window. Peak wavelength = 4831.20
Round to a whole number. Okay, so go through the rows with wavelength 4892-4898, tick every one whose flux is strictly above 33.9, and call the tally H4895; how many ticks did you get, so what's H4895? 2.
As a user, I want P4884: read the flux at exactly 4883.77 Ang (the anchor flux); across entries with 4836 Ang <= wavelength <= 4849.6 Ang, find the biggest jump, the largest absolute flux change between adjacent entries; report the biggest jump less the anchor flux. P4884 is -26.7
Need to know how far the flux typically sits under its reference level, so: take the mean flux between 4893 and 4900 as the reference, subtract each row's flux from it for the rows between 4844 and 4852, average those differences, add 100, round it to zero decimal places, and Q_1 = 103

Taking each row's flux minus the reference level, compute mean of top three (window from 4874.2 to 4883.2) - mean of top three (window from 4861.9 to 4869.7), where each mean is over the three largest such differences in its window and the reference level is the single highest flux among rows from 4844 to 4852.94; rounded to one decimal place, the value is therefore -2.8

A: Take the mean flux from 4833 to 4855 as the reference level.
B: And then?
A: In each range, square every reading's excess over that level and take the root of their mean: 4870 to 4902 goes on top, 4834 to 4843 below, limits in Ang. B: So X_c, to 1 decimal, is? 1.6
